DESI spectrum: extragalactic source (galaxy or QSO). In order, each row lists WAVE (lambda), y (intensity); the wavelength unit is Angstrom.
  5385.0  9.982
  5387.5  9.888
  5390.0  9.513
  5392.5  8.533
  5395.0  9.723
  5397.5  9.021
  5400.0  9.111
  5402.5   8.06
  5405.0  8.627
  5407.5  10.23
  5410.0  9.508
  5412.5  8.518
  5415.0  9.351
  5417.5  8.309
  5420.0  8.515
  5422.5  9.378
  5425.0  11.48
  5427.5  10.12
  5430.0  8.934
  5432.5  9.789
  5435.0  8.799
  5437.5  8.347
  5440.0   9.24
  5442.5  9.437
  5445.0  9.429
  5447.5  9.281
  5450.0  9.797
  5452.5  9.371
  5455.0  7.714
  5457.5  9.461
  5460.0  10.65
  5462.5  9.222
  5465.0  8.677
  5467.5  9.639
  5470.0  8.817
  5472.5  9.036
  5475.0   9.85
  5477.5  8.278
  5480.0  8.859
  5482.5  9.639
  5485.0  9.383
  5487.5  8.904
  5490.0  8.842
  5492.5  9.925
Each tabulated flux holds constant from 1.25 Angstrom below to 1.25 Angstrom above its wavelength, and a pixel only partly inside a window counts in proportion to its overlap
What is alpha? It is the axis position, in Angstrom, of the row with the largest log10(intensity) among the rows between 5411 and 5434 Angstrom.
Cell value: 5425.0 Angstrom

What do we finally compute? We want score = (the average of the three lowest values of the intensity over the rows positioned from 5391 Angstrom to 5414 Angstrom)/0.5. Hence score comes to 16.7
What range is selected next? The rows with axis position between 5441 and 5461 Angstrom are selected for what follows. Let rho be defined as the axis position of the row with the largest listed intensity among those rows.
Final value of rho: 5460.0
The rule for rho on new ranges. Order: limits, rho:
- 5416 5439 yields 5425.0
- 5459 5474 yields 5460.0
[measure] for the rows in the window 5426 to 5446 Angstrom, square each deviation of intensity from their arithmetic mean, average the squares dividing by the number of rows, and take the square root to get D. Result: 0.53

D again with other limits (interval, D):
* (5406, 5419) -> 0.70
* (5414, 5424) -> 0.48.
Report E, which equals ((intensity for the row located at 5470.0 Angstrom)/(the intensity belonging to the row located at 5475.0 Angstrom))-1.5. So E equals -0.605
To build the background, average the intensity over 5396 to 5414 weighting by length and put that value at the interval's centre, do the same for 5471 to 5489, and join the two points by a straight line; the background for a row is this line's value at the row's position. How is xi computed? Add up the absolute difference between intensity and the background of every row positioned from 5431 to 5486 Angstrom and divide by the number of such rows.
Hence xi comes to 0.51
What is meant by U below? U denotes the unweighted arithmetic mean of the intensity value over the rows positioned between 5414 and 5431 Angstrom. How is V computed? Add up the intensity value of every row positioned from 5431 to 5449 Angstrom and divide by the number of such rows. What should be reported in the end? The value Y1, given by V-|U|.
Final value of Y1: -0.25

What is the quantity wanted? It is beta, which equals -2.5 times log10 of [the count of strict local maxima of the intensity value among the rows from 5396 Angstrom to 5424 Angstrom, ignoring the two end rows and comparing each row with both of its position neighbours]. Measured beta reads -1.2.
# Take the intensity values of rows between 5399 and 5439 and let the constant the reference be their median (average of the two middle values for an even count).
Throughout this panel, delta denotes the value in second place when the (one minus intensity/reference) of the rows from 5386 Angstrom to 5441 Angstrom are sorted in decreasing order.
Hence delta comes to 0.079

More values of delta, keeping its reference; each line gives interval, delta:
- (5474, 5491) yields 0.020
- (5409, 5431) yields 0.056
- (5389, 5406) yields 0.054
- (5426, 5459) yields 0.075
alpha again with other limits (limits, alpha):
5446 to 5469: 5460.0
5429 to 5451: 5450.0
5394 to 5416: 5407.5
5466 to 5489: 5475.0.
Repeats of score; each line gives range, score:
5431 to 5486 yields 16.2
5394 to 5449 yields 16.5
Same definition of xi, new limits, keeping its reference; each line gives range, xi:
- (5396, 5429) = 0.70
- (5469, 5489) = 0.40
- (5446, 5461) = 0.75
